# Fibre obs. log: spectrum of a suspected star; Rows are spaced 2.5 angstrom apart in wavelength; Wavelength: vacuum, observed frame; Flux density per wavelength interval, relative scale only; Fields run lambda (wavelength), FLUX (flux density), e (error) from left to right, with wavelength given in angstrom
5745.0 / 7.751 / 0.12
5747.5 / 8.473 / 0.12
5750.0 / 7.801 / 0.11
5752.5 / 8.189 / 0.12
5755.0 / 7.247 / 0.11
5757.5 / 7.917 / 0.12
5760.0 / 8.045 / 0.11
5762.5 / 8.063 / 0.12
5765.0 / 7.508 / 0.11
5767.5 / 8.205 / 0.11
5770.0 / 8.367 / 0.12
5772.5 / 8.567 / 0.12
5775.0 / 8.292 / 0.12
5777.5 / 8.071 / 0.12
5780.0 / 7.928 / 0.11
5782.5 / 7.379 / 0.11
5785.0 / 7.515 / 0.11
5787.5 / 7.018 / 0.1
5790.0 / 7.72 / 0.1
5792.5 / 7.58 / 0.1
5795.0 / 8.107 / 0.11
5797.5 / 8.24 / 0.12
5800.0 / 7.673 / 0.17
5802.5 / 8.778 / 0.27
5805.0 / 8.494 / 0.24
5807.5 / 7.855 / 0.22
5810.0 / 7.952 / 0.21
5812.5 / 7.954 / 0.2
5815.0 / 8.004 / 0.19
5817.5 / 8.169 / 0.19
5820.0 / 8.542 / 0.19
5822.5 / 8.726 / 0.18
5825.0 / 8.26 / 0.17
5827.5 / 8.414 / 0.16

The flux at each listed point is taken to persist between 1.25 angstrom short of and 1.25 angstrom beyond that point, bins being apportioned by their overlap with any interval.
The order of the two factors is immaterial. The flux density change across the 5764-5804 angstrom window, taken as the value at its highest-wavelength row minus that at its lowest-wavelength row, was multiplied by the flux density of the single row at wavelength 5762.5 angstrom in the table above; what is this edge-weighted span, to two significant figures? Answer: 10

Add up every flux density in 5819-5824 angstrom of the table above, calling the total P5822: 17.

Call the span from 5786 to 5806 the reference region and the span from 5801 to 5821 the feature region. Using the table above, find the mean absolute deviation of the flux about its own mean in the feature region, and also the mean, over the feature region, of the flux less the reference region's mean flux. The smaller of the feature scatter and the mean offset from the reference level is 0.27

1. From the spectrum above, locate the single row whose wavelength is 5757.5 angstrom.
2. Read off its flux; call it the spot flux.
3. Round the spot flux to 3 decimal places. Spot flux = 7.917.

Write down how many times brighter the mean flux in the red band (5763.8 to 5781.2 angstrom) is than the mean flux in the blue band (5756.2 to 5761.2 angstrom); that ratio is 1.02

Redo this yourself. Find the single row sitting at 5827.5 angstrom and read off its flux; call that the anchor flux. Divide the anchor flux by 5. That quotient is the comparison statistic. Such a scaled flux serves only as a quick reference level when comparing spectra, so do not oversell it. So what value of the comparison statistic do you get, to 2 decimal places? 1.68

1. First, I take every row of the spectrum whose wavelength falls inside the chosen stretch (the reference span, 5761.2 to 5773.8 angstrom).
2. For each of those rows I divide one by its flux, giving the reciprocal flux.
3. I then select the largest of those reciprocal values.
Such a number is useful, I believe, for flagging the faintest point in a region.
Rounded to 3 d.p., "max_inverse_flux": 0.133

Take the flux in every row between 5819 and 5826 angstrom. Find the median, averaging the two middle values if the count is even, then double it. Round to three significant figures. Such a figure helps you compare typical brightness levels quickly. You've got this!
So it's 17.1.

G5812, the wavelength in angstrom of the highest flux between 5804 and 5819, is 5805.0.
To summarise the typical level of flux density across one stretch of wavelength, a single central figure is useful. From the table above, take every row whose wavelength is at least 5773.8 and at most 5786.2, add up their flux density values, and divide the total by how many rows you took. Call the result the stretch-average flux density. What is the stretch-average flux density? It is 7.8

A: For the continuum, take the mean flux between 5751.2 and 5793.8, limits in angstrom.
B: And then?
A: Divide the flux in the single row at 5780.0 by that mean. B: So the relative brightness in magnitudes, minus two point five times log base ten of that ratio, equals -0.01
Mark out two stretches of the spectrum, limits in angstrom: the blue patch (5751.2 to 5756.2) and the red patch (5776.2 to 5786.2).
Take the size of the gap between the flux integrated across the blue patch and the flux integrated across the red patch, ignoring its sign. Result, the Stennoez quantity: 39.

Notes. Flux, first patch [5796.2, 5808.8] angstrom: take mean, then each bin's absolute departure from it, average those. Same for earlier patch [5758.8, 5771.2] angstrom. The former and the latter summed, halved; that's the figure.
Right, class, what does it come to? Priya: 0.28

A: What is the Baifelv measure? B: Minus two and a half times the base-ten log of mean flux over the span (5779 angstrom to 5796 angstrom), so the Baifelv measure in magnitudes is -2.20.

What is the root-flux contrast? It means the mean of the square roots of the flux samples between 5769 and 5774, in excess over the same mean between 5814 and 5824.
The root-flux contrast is 0.02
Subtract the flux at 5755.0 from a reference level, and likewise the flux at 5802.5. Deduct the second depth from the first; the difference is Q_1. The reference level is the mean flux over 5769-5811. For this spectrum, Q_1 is 1.5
